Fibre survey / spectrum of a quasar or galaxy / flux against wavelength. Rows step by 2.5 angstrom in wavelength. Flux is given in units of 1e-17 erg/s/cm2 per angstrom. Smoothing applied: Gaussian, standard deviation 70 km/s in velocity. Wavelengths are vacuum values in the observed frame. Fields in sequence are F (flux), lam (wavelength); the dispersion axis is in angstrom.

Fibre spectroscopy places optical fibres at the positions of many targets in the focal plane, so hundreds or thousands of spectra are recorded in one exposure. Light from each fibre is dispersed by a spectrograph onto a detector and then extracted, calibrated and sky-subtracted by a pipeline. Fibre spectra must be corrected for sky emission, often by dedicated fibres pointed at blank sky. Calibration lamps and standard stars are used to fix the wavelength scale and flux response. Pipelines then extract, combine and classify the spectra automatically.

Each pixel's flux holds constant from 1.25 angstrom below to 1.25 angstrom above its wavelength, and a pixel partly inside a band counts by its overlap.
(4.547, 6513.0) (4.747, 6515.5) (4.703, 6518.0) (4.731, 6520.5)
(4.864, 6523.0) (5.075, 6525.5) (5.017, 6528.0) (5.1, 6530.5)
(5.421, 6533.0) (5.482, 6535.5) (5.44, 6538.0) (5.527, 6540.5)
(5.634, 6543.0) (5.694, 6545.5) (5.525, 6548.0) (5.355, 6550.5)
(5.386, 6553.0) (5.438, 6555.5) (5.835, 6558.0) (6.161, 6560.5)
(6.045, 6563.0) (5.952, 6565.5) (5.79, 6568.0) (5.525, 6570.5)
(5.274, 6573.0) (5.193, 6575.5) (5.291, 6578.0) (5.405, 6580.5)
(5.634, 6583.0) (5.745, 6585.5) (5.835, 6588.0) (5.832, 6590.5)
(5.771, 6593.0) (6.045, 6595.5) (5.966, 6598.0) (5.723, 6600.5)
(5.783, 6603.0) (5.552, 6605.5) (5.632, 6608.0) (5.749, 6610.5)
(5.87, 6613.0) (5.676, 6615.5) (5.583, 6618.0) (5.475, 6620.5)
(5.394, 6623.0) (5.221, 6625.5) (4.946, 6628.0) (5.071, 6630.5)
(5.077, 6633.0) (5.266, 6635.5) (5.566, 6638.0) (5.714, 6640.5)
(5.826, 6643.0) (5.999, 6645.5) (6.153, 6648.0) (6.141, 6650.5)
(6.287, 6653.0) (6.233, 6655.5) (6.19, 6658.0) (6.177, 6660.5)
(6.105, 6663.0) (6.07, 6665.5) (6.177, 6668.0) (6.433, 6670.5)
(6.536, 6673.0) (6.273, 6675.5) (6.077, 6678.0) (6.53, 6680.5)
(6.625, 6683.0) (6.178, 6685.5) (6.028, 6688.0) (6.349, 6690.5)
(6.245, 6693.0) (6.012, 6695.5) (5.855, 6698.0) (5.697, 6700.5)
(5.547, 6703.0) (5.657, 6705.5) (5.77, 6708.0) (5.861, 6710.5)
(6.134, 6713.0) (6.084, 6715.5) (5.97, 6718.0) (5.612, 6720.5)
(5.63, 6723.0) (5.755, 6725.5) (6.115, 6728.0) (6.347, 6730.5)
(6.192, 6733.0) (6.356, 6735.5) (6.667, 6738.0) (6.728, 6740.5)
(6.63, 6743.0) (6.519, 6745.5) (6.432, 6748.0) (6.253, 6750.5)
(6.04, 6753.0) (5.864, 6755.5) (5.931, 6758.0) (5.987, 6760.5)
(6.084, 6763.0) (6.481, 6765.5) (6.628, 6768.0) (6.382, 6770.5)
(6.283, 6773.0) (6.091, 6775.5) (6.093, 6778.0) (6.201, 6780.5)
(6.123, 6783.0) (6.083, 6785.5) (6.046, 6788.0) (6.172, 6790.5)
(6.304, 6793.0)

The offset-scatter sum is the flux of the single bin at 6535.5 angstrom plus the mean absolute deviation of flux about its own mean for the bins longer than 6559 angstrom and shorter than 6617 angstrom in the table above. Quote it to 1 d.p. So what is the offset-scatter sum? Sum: 5.7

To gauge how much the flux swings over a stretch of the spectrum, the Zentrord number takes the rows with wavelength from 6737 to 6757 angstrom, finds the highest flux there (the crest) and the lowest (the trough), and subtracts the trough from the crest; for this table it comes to 0.9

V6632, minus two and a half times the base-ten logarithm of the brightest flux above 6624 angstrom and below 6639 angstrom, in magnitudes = -1.86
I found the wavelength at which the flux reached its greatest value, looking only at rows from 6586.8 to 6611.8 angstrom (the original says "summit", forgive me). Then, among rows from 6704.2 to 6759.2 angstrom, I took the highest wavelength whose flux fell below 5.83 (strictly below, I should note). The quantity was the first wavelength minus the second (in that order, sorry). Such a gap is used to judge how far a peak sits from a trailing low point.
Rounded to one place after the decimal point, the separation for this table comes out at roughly -130.0 angstrom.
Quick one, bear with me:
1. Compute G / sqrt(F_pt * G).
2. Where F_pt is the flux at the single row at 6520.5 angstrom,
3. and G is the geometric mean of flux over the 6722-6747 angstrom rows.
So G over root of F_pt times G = 1.15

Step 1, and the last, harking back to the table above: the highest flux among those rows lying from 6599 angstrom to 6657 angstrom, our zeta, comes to 6.287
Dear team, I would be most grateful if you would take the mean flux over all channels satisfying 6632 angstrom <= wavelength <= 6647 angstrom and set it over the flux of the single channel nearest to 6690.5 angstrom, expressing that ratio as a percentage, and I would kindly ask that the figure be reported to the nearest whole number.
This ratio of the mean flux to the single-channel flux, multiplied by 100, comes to 88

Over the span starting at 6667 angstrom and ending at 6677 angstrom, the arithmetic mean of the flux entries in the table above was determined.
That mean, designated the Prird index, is 6.4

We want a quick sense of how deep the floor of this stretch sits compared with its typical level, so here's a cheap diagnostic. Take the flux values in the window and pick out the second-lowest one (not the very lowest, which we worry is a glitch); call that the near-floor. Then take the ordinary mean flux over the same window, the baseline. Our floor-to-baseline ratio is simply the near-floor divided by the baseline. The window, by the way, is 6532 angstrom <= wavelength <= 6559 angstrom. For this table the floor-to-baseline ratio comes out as 0.98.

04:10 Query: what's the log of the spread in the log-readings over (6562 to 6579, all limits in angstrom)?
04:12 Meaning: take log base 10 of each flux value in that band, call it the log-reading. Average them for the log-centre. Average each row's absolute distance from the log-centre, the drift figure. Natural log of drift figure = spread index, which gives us -3.77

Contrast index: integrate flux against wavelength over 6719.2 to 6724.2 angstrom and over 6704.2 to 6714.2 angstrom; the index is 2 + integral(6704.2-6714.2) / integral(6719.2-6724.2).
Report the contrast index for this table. 4.1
